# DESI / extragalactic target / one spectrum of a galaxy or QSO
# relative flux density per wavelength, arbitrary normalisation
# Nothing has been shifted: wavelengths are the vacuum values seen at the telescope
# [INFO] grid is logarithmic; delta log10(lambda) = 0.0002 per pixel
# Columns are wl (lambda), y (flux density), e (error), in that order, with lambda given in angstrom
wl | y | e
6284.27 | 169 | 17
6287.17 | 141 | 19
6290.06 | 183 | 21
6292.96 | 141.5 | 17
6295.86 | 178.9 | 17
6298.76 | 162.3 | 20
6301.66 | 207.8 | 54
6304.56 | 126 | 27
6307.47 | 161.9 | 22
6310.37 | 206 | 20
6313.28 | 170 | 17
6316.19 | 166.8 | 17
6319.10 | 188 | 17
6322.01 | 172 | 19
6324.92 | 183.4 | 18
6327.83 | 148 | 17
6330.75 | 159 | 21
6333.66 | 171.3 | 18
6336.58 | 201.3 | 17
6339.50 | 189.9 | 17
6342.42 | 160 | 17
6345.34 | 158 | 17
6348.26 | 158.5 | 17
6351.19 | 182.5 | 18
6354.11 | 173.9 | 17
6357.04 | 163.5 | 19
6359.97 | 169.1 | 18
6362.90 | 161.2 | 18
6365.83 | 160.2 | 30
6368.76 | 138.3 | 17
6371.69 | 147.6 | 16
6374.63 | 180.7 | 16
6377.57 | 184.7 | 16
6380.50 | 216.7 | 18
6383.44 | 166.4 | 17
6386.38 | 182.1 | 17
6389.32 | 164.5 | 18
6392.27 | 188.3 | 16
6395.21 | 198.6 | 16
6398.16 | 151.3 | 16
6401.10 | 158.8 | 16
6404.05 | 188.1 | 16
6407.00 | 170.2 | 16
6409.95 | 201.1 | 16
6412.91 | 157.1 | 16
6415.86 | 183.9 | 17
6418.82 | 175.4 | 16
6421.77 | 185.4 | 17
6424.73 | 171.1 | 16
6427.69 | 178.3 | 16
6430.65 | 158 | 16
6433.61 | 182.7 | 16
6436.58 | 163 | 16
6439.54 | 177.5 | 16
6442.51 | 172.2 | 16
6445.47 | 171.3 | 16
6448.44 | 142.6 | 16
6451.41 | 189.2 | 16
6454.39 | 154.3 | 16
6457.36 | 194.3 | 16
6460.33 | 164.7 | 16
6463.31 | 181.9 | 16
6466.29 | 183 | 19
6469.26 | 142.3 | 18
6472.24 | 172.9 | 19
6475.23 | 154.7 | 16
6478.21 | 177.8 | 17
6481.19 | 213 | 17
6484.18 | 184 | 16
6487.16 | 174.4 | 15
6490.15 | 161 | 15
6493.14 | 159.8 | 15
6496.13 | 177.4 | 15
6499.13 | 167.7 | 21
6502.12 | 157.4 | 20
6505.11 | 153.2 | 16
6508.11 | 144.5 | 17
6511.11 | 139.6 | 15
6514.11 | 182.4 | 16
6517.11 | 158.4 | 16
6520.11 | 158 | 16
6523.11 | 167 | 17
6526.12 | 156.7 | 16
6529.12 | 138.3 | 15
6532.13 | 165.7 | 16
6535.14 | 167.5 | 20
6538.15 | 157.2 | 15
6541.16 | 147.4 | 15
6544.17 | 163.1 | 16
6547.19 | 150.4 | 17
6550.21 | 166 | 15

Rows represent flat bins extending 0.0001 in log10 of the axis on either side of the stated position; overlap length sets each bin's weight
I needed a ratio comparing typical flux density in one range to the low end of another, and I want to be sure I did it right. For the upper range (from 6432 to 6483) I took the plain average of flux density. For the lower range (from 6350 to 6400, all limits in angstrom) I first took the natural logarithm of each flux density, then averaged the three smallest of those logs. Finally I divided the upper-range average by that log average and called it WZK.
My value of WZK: 34.7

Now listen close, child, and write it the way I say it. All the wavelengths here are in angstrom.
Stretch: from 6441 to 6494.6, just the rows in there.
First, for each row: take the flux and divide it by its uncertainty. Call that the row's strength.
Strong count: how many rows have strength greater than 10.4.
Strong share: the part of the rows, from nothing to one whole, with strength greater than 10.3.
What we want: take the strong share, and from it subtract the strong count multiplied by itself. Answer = -120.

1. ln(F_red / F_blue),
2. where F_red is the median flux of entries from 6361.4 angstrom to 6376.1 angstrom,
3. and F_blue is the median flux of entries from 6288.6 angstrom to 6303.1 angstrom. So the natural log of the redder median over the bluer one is -0.110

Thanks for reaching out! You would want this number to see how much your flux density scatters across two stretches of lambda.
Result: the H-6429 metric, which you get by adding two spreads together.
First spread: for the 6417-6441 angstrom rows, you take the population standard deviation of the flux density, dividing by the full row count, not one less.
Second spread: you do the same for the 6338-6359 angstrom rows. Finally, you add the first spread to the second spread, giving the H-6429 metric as 20.7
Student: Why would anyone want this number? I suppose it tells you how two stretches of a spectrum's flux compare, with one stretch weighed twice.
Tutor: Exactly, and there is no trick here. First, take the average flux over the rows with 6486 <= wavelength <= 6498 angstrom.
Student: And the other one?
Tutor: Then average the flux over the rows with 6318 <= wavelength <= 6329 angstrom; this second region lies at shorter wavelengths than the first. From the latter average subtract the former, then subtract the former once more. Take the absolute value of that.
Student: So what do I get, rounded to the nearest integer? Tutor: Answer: 163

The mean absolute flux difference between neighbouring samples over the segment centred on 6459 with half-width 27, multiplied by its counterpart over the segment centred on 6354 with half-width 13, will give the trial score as 183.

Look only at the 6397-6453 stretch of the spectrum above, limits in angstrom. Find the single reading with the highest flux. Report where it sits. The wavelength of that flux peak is 6409.95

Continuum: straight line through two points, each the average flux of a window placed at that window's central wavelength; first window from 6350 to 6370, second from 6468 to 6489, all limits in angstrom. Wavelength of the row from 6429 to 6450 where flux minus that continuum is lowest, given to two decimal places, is 6448.44 angstrom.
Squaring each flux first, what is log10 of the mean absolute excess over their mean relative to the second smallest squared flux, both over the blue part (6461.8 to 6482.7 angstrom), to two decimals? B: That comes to -0.64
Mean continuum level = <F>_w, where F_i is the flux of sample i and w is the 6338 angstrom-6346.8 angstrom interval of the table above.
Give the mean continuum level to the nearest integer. 169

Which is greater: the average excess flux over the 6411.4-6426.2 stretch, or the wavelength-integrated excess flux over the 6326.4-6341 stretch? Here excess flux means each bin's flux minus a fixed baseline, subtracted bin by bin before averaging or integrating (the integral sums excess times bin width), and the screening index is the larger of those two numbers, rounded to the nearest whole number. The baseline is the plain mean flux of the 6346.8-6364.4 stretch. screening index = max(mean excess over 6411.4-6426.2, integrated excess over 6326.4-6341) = 85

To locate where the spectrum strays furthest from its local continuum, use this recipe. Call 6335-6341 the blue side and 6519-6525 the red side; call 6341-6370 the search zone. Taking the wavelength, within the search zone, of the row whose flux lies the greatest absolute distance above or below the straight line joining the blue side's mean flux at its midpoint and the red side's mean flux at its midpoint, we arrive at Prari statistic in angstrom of 6368.76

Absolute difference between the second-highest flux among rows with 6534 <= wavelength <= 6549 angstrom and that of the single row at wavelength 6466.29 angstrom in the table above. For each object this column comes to 20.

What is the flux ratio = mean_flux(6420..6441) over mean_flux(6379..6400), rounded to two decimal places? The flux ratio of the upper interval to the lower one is 0.96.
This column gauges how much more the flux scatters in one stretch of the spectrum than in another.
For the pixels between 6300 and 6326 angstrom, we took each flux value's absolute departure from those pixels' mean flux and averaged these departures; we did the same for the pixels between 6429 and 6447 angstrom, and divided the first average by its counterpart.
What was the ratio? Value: 2.7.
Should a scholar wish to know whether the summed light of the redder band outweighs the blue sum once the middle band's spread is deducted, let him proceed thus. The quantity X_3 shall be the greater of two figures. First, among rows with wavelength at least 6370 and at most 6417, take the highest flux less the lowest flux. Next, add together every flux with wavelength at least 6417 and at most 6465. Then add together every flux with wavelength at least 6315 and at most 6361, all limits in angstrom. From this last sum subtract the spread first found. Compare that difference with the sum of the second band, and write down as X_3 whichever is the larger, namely 2762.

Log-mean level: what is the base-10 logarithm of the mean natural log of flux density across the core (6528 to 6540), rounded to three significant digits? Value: 0.704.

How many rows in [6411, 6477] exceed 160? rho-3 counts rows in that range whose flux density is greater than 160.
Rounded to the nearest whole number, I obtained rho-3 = 16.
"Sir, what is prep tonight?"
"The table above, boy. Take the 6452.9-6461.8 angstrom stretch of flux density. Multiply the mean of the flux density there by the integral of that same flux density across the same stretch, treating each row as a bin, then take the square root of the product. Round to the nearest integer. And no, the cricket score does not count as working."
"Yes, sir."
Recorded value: 511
